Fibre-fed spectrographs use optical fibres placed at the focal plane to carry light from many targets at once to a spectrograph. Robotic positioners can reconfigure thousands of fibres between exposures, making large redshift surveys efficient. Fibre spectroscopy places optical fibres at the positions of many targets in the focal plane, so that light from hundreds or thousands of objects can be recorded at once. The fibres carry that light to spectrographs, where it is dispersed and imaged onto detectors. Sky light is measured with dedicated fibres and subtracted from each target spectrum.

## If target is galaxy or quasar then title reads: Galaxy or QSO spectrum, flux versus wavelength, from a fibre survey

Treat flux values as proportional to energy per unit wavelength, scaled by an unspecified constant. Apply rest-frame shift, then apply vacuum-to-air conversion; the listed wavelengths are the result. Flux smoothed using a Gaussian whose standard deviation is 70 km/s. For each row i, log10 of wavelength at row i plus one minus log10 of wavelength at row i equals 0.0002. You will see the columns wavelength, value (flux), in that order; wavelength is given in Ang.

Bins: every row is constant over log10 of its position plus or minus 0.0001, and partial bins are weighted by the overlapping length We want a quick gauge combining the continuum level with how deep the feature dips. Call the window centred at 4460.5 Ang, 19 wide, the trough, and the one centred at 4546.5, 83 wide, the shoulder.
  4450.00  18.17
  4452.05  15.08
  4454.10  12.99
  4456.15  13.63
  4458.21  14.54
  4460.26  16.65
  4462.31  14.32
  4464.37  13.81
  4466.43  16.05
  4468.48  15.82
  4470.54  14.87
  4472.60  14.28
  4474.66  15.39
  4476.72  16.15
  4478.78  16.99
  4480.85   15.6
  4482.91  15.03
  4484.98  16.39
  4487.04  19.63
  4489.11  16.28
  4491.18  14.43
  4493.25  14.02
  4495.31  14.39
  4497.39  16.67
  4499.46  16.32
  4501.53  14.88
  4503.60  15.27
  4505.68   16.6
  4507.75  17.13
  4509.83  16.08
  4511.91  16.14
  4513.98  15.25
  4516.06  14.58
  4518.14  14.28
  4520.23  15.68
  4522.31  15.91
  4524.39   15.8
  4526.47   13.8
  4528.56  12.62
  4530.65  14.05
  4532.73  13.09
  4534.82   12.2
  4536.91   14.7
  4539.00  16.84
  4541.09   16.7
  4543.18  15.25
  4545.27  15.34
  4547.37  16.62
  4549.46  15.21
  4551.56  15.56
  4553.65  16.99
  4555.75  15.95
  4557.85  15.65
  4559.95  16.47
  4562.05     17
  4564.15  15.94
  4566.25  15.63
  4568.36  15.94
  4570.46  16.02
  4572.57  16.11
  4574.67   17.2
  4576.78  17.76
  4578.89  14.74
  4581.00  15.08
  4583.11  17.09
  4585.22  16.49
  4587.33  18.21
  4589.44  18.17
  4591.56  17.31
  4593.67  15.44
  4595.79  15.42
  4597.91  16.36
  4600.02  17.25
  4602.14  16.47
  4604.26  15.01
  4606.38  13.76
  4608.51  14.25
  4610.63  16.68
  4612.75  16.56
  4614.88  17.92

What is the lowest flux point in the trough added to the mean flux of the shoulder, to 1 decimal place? 28.7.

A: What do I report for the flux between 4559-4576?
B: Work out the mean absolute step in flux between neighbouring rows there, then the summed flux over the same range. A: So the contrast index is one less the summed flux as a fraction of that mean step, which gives -262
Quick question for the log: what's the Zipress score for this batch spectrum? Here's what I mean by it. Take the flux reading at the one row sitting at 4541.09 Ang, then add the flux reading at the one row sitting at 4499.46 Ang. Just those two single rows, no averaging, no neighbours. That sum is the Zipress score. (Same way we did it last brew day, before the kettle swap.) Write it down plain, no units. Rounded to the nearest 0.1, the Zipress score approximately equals 33.0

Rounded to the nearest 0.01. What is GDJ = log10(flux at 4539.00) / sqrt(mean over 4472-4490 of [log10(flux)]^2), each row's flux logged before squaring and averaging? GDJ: 1.01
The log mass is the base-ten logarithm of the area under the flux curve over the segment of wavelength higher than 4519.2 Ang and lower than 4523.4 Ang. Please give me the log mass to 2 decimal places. 1.82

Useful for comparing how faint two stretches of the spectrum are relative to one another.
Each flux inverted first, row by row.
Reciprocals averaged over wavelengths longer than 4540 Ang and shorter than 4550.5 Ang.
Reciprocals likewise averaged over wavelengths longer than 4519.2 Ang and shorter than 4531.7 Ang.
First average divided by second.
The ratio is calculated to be 0.92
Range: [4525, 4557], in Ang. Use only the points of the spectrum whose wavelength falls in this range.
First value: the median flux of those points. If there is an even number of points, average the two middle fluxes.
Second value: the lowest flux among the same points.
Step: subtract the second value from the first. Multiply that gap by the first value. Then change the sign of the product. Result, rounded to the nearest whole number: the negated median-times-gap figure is -47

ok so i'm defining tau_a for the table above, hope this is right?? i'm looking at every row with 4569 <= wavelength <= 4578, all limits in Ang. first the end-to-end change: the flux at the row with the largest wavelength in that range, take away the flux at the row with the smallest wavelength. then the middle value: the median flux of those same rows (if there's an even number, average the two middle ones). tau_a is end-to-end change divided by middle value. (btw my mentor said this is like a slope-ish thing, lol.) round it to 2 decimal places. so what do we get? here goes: 0.10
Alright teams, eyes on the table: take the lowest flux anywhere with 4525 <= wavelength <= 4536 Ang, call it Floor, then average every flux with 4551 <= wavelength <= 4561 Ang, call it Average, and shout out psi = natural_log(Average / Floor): 0.28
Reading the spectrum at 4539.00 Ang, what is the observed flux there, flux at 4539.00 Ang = 16.84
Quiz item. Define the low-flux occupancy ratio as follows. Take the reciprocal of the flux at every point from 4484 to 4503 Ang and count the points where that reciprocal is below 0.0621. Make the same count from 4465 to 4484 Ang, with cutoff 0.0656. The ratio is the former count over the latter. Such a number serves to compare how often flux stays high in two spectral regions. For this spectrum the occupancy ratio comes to 0.83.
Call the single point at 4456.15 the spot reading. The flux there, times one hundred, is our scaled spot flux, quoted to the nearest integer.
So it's 1363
